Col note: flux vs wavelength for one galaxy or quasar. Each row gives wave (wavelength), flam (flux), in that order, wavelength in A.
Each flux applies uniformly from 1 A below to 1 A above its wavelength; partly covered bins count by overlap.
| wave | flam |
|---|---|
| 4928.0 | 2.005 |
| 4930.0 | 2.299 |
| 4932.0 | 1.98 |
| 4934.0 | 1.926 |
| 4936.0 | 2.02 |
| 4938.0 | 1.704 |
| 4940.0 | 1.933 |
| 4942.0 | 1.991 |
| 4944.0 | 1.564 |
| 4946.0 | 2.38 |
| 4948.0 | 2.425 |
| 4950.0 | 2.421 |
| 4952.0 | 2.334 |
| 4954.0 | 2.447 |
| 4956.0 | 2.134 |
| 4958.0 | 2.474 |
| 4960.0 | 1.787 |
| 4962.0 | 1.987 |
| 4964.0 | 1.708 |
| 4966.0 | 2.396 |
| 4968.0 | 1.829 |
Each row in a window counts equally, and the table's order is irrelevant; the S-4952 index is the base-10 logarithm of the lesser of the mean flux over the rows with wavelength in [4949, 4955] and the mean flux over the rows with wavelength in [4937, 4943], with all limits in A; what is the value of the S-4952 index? 0.273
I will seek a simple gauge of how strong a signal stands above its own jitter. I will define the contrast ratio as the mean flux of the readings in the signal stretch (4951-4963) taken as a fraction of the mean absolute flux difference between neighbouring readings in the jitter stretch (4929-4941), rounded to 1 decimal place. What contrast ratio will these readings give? 10.8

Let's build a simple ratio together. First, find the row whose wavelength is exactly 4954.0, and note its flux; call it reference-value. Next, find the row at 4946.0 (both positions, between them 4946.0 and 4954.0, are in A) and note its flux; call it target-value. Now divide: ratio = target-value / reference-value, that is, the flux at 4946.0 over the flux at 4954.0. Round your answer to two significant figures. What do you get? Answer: 0.97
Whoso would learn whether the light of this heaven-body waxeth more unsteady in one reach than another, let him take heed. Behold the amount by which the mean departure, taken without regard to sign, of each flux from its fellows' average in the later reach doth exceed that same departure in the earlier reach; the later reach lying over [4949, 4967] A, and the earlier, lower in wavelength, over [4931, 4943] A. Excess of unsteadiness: 0.18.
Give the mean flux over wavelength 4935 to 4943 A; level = 1.91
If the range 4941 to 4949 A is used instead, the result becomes 2.09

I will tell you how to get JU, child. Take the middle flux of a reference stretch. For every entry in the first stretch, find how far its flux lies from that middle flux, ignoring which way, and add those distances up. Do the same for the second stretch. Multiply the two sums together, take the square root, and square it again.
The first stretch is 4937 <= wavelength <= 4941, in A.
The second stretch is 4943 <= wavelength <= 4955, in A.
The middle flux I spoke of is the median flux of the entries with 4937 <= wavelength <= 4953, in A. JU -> 1.2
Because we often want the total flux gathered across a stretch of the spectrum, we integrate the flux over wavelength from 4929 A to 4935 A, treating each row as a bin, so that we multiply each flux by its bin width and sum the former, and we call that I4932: 12.4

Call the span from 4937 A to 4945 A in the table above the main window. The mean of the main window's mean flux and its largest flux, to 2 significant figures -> 1.9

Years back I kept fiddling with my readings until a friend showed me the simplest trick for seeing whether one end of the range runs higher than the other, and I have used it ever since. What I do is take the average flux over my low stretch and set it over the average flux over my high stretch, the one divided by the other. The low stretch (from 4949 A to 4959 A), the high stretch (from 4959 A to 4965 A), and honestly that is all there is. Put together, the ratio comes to 1.3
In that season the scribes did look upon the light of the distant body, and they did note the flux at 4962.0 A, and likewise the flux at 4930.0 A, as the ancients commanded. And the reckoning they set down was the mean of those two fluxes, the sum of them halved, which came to 2.14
